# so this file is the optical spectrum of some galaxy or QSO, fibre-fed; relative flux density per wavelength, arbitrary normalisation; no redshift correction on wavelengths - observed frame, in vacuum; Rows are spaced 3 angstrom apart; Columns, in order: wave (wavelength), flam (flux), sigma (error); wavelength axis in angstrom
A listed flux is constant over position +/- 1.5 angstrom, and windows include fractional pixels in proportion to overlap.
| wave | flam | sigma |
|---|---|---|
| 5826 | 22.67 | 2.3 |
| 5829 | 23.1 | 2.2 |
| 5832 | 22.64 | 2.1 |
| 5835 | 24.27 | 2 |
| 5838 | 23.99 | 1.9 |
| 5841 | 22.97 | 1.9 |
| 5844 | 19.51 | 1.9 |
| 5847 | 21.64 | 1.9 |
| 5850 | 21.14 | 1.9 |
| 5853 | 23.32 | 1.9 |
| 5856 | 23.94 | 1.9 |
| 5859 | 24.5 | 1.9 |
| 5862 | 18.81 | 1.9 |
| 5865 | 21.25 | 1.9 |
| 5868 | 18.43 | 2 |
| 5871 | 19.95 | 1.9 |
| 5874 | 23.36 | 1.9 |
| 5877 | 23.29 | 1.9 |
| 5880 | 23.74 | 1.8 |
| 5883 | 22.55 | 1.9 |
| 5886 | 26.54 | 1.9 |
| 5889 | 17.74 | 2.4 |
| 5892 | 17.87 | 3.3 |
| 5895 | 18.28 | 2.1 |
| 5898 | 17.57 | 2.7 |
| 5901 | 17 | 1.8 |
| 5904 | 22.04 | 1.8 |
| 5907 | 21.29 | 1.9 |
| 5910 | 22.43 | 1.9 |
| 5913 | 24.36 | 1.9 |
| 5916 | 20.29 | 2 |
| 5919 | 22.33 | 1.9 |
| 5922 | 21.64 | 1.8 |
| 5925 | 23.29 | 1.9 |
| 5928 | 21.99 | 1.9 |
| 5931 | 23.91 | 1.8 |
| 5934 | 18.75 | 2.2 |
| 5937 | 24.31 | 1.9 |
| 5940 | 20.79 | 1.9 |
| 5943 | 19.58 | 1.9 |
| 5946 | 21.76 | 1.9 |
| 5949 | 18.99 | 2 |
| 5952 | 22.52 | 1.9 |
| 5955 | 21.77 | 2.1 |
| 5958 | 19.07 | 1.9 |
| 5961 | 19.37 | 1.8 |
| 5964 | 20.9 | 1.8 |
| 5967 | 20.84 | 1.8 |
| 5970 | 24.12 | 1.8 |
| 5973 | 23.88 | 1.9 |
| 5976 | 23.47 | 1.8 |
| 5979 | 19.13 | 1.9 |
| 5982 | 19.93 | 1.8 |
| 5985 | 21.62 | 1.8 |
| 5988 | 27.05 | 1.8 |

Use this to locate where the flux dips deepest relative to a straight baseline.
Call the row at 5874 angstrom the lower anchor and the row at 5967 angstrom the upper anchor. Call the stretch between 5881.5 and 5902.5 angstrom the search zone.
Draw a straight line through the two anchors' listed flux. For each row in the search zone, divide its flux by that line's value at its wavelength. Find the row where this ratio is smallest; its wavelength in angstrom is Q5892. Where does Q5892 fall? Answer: 5901 angstrom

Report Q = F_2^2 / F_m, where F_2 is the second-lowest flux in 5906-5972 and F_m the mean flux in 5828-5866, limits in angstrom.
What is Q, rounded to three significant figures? 16.1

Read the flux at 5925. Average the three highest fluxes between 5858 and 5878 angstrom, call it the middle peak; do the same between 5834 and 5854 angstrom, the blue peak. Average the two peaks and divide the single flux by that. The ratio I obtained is 0.98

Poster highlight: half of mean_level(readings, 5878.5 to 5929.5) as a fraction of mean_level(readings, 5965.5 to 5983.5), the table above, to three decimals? 0.485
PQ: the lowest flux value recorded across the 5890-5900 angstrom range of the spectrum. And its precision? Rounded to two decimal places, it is 17.57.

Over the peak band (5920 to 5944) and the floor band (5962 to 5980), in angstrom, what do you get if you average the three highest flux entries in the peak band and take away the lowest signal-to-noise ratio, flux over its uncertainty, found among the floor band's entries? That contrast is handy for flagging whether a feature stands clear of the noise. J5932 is 13.8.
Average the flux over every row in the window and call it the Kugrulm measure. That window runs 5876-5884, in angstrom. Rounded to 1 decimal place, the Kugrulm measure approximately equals 23.2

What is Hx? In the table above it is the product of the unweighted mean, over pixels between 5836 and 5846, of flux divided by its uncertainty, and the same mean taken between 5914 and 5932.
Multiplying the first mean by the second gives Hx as 138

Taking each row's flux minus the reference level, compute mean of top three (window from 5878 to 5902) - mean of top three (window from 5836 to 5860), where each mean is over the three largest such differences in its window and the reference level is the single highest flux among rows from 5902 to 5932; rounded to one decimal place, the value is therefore 0.1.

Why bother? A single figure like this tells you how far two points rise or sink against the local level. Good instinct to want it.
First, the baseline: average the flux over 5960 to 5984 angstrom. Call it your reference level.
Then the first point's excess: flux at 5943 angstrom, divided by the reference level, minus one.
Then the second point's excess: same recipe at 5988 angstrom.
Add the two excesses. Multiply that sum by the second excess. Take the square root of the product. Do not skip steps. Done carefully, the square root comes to 0.21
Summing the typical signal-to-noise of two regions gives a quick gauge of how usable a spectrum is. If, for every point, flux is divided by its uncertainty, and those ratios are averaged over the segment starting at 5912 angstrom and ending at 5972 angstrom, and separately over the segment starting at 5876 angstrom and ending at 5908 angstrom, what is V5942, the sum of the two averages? 21.5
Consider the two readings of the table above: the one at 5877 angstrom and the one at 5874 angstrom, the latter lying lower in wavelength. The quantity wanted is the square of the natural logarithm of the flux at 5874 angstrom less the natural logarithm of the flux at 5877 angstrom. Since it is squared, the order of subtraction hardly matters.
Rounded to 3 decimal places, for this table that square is 0.000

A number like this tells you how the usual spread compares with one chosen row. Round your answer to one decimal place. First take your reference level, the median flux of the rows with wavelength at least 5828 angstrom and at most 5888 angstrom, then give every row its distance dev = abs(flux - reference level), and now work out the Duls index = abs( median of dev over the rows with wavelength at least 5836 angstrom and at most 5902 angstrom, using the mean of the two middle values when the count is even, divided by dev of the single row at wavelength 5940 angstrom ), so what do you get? 0.8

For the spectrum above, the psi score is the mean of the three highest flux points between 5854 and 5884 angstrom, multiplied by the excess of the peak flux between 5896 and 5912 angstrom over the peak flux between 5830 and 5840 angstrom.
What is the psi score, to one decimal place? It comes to -44.3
